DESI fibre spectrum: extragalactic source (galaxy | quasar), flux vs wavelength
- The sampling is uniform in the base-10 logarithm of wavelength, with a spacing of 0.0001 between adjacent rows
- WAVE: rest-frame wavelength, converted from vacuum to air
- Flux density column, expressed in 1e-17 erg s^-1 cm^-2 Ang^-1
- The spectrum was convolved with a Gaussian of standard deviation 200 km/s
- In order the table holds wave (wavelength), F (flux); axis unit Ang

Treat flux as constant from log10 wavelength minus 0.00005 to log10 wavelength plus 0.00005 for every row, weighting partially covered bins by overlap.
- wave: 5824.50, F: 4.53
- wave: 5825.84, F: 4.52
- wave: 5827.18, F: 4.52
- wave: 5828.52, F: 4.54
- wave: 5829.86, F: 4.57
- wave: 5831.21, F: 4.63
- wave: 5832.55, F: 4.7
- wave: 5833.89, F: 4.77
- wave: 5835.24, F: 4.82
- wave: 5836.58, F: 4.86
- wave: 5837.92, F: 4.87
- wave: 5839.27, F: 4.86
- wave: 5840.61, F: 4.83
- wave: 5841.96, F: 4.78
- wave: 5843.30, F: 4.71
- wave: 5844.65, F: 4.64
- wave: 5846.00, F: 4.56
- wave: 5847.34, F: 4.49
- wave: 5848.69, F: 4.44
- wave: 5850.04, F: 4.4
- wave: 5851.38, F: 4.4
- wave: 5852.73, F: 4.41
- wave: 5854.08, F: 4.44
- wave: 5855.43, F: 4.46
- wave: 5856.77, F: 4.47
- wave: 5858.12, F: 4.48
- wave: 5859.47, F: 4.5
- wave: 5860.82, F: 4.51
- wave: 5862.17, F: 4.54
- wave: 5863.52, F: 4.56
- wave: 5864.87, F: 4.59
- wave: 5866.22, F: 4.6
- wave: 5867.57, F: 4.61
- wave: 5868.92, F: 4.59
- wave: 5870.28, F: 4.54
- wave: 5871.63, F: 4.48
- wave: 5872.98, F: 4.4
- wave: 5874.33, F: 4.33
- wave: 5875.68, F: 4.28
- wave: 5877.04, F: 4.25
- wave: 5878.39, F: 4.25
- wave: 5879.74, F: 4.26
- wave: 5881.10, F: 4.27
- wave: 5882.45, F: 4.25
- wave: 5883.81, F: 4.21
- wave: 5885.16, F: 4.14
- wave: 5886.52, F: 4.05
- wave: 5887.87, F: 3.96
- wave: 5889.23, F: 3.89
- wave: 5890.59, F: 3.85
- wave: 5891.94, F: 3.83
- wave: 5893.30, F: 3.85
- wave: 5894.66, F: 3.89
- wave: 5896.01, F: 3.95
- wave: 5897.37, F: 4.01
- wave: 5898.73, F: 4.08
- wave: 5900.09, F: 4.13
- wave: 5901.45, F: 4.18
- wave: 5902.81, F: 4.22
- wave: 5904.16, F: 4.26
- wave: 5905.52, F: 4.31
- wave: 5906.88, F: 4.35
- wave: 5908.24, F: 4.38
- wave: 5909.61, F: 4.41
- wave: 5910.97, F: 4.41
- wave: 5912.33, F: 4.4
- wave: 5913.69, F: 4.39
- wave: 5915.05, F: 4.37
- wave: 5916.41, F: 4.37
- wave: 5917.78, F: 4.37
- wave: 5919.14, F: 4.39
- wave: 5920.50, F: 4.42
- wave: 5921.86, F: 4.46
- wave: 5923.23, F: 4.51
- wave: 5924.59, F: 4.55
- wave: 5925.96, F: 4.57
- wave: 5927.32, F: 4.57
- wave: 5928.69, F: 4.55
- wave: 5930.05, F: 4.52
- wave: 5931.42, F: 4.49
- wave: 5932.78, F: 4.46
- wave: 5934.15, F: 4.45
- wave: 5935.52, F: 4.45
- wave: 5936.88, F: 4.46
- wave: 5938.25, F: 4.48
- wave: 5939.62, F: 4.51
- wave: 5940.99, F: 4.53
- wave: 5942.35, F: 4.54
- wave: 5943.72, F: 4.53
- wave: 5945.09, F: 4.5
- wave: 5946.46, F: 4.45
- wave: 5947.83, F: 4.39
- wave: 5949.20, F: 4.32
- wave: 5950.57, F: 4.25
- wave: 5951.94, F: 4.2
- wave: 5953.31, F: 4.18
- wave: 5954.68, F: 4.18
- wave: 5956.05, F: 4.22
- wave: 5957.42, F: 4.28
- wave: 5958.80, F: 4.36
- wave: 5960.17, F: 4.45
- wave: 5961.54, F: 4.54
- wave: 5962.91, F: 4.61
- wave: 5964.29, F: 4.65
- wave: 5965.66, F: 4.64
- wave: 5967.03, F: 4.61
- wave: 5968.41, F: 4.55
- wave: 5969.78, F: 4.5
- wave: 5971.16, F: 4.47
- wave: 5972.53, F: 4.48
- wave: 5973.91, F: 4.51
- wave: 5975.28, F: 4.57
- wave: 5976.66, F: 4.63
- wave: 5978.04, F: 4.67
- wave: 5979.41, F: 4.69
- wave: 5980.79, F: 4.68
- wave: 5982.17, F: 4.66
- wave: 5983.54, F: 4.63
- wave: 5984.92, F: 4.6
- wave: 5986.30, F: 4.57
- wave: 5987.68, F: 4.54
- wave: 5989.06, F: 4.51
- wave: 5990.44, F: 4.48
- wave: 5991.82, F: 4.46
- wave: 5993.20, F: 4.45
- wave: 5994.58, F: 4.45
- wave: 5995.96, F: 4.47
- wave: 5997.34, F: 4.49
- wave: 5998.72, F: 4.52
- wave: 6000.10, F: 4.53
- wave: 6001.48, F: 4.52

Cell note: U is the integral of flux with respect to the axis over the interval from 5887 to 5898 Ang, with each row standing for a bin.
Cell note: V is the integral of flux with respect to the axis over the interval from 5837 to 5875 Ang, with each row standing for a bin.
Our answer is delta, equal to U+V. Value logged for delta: 216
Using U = 43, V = 173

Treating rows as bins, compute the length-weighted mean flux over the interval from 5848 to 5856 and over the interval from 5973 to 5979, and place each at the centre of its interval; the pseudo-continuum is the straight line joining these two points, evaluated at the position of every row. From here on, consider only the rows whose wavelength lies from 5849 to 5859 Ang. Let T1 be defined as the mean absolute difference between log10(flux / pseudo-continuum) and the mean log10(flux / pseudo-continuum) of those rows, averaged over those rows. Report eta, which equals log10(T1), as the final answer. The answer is -2.60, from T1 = 0.0025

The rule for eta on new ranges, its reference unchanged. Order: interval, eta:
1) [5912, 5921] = -2.83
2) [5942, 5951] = -2.03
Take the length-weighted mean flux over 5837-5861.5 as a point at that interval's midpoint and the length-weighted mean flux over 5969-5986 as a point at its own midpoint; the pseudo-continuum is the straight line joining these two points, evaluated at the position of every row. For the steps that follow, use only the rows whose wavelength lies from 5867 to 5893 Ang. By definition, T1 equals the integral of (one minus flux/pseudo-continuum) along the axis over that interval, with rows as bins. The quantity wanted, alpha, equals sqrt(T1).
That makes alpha 1.41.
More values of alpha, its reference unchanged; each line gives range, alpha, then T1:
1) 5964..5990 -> 0.17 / 0.03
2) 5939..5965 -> 1.02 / 1.03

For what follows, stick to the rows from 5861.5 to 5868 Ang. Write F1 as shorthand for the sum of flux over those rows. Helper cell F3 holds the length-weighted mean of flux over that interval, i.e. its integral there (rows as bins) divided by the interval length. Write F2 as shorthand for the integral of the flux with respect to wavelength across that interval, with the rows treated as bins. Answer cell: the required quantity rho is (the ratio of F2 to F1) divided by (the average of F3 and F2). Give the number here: 0.0757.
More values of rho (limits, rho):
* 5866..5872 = 0.0751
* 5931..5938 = 0.0784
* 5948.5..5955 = 0.0820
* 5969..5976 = 0.0777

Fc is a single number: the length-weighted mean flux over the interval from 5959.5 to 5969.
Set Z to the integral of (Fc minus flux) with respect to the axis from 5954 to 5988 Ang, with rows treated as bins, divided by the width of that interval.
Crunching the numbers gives 0.05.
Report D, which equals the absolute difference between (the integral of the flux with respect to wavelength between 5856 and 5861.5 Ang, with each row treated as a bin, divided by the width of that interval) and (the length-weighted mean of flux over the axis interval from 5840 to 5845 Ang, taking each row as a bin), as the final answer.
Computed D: 0.25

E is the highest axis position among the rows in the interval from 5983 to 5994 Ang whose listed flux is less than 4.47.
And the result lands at 5993.20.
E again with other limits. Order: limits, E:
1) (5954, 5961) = 5960.17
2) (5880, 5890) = 5889.23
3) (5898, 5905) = 5904.16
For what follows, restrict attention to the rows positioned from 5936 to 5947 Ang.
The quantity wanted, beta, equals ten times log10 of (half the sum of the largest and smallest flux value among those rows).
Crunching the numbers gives 6.53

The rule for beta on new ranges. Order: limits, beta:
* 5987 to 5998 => 6.53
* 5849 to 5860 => 6.48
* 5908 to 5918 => 6.42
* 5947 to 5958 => 6.32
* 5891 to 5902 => 6.03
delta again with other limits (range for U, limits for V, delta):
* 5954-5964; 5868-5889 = 134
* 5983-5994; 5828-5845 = 130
